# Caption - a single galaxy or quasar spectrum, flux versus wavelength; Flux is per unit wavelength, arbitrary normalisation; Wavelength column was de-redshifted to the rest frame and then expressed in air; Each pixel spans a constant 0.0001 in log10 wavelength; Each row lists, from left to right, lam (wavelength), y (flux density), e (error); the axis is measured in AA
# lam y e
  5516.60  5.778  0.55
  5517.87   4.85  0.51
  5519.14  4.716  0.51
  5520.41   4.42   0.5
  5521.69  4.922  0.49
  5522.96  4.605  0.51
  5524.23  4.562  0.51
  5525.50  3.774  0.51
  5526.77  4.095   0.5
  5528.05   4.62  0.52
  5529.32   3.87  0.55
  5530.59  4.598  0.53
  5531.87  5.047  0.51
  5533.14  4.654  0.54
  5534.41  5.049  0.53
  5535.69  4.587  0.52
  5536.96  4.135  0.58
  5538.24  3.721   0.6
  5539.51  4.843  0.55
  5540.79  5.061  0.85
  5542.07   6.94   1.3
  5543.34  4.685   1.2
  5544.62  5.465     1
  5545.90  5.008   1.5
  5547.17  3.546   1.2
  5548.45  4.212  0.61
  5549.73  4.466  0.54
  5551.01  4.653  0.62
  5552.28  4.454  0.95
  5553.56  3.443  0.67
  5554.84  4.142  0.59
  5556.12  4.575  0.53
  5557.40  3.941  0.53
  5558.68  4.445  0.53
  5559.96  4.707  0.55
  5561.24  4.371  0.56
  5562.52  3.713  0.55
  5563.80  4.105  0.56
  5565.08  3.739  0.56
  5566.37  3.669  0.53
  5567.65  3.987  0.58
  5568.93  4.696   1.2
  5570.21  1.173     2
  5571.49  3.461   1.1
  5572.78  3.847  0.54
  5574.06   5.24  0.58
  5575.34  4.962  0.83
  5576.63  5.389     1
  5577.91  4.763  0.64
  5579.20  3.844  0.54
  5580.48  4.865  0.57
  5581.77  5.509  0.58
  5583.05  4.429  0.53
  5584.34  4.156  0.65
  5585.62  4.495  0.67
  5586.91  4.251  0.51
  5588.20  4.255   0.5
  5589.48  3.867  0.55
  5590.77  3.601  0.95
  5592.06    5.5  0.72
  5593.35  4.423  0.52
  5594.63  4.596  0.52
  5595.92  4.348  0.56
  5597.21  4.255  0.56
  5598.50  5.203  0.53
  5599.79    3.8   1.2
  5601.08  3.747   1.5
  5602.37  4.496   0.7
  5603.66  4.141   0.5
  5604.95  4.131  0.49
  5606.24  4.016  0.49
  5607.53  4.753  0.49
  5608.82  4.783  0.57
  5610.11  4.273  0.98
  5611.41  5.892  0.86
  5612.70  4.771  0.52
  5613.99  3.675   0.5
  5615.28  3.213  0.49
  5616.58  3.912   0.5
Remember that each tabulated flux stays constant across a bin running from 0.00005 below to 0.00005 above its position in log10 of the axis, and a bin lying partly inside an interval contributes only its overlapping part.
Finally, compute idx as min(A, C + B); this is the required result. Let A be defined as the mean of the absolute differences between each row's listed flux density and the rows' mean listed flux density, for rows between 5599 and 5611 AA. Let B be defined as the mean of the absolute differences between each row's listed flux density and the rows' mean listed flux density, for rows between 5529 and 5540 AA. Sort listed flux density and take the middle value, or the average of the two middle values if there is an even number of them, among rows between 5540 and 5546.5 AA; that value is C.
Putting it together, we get 0.30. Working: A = 0.30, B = 0.395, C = 5.1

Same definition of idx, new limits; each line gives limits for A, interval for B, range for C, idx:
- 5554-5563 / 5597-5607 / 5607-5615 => 0.29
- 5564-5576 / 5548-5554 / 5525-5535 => 0.76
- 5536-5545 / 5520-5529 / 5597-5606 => 0.72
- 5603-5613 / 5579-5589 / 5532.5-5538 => 0.45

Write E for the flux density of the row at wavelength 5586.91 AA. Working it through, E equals 4.251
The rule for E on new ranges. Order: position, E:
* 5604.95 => 4.131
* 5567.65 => 3.987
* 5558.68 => 4.445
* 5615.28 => 3.213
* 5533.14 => 4.654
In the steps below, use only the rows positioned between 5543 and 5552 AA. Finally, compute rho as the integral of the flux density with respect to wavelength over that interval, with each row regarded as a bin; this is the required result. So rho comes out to 41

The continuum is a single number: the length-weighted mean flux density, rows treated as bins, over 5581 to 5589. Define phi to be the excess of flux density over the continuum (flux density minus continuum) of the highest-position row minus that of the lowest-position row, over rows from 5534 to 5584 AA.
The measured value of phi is -0.6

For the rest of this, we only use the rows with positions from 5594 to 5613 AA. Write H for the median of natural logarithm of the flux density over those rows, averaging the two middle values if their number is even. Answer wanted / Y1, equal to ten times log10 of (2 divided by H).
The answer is 1.3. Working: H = 1.47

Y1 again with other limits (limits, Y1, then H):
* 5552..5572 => 1.6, 1.40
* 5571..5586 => 1.2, 1.53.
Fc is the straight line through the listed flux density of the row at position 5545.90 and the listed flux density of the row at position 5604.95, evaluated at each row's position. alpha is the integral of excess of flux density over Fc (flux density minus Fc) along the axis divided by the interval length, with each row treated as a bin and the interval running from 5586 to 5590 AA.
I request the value -0.2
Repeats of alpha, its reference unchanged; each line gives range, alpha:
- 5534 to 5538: -0.7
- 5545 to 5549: -0.7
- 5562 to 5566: -0.9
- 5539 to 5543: 0.5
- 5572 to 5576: 0.1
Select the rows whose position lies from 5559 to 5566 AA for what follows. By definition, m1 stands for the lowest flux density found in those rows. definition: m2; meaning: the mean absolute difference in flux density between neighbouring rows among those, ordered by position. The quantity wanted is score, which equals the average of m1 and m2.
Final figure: 2.08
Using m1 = 3.713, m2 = 0.4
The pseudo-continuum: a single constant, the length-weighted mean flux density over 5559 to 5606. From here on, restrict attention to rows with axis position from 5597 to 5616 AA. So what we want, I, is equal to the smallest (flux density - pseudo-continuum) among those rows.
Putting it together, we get -1.1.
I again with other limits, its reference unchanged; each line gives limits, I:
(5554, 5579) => -3.1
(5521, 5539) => -0.5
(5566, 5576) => -3.1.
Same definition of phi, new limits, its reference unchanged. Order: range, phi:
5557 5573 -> -0.1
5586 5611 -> 0.0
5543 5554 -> -1.2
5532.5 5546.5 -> 0.4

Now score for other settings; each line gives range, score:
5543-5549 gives 2.19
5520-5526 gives 2.09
